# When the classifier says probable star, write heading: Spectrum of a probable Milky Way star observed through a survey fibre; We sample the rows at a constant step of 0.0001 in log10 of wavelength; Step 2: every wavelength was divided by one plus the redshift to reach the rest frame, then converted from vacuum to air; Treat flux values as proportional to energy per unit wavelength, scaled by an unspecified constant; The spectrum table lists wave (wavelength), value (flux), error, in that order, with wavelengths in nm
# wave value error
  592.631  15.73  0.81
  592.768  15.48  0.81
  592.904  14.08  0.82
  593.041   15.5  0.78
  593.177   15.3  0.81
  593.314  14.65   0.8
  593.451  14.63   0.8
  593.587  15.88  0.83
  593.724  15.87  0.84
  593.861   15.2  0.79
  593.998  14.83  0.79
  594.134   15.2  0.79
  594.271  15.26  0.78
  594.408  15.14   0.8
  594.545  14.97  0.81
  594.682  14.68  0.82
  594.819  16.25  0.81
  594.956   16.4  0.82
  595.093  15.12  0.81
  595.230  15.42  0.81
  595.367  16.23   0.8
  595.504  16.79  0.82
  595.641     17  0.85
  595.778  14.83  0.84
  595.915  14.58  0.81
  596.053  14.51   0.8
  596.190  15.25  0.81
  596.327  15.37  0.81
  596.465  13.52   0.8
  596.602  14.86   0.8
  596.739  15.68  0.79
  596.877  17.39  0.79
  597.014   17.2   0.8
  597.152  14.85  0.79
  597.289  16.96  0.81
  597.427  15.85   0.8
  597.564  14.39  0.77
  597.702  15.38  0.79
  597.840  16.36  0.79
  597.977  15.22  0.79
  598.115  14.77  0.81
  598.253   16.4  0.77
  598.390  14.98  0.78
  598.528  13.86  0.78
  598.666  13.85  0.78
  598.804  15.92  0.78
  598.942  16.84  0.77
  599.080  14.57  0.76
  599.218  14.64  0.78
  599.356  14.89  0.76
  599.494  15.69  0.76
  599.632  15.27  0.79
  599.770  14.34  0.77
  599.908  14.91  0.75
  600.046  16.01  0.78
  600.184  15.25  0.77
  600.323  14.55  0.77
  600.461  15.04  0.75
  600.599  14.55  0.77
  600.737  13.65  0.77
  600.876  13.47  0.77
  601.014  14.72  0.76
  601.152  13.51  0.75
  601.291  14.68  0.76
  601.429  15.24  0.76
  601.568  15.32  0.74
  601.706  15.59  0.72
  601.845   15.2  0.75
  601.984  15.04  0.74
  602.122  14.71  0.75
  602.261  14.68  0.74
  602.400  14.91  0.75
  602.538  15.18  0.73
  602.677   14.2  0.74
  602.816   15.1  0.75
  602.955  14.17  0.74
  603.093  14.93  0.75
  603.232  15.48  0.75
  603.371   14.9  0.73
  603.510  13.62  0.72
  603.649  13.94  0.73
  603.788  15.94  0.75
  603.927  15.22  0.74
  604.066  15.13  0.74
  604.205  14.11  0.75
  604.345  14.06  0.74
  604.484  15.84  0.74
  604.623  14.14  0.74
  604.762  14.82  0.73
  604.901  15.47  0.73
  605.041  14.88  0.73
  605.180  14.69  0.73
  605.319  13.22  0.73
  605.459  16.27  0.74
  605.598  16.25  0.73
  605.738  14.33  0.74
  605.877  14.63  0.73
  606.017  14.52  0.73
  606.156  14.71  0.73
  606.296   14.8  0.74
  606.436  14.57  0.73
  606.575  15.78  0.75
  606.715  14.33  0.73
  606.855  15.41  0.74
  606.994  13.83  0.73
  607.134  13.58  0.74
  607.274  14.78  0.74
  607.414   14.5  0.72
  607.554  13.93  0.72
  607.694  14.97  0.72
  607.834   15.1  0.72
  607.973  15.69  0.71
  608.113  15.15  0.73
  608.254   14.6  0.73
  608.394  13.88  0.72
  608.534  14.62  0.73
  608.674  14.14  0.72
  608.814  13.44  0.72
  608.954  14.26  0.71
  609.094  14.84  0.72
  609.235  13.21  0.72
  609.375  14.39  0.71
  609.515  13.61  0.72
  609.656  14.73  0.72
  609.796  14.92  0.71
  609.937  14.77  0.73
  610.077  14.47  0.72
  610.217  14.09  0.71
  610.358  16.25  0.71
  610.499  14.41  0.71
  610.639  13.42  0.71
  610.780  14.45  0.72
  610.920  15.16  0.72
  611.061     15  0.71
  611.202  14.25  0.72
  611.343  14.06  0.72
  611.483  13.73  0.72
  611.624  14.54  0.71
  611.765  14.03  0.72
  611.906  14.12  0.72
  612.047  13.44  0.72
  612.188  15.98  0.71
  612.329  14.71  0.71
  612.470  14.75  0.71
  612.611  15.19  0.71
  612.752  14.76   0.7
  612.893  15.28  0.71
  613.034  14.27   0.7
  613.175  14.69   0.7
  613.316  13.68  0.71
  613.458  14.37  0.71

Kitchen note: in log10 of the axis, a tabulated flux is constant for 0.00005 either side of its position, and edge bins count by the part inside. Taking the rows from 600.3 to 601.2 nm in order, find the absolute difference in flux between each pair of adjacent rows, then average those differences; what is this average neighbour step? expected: 0.75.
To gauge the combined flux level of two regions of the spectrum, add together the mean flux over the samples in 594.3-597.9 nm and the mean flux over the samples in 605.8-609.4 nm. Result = 30.1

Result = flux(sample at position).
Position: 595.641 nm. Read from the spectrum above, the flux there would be 17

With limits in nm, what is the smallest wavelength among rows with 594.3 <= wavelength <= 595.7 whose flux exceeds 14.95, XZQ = 594.408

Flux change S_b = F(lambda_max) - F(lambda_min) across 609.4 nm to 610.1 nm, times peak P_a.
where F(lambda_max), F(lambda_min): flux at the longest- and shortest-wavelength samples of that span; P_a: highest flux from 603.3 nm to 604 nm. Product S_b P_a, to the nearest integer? 14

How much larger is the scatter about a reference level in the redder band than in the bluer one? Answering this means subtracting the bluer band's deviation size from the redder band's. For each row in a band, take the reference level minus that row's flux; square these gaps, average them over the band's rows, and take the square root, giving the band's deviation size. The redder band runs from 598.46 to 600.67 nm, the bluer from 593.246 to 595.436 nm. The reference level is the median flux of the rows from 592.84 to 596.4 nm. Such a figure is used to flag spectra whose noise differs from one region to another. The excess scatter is 0.22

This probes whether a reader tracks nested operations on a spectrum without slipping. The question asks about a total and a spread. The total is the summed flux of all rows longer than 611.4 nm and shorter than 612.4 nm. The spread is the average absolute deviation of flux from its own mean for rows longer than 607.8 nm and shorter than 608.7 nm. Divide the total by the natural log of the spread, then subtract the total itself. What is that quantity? -242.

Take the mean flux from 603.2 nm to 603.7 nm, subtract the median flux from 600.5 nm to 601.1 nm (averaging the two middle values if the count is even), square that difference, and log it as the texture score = 0.1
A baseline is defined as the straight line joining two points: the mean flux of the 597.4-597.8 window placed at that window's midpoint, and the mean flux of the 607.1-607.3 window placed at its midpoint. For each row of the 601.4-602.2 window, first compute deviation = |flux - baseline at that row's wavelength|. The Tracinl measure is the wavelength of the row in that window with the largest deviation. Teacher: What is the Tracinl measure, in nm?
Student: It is 601.706 nm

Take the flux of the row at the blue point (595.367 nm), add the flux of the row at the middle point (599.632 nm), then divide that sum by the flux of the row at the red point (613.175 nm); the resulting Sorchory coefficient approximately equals 2.14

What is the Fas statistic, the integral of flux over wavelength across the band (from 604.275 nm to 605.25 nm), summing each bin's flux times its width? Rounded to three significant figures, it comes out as 14.5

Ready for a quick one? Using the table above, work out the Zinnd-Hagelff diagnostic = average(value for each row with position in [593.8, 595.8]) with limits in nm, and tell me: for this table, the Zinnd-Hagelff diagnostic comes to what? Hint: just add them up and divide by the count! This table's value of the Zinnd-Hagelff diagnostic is 15.6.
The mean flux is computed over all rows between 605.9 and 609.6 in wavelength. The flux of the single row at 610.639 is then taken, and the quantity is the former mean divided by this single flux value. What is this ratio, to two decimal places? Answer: 1.08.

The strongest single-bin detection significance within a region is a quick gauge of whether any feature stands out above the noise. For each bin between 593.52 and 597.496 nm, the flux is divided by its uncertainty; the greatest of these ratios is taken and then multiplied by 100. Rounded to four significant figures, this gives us 2201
